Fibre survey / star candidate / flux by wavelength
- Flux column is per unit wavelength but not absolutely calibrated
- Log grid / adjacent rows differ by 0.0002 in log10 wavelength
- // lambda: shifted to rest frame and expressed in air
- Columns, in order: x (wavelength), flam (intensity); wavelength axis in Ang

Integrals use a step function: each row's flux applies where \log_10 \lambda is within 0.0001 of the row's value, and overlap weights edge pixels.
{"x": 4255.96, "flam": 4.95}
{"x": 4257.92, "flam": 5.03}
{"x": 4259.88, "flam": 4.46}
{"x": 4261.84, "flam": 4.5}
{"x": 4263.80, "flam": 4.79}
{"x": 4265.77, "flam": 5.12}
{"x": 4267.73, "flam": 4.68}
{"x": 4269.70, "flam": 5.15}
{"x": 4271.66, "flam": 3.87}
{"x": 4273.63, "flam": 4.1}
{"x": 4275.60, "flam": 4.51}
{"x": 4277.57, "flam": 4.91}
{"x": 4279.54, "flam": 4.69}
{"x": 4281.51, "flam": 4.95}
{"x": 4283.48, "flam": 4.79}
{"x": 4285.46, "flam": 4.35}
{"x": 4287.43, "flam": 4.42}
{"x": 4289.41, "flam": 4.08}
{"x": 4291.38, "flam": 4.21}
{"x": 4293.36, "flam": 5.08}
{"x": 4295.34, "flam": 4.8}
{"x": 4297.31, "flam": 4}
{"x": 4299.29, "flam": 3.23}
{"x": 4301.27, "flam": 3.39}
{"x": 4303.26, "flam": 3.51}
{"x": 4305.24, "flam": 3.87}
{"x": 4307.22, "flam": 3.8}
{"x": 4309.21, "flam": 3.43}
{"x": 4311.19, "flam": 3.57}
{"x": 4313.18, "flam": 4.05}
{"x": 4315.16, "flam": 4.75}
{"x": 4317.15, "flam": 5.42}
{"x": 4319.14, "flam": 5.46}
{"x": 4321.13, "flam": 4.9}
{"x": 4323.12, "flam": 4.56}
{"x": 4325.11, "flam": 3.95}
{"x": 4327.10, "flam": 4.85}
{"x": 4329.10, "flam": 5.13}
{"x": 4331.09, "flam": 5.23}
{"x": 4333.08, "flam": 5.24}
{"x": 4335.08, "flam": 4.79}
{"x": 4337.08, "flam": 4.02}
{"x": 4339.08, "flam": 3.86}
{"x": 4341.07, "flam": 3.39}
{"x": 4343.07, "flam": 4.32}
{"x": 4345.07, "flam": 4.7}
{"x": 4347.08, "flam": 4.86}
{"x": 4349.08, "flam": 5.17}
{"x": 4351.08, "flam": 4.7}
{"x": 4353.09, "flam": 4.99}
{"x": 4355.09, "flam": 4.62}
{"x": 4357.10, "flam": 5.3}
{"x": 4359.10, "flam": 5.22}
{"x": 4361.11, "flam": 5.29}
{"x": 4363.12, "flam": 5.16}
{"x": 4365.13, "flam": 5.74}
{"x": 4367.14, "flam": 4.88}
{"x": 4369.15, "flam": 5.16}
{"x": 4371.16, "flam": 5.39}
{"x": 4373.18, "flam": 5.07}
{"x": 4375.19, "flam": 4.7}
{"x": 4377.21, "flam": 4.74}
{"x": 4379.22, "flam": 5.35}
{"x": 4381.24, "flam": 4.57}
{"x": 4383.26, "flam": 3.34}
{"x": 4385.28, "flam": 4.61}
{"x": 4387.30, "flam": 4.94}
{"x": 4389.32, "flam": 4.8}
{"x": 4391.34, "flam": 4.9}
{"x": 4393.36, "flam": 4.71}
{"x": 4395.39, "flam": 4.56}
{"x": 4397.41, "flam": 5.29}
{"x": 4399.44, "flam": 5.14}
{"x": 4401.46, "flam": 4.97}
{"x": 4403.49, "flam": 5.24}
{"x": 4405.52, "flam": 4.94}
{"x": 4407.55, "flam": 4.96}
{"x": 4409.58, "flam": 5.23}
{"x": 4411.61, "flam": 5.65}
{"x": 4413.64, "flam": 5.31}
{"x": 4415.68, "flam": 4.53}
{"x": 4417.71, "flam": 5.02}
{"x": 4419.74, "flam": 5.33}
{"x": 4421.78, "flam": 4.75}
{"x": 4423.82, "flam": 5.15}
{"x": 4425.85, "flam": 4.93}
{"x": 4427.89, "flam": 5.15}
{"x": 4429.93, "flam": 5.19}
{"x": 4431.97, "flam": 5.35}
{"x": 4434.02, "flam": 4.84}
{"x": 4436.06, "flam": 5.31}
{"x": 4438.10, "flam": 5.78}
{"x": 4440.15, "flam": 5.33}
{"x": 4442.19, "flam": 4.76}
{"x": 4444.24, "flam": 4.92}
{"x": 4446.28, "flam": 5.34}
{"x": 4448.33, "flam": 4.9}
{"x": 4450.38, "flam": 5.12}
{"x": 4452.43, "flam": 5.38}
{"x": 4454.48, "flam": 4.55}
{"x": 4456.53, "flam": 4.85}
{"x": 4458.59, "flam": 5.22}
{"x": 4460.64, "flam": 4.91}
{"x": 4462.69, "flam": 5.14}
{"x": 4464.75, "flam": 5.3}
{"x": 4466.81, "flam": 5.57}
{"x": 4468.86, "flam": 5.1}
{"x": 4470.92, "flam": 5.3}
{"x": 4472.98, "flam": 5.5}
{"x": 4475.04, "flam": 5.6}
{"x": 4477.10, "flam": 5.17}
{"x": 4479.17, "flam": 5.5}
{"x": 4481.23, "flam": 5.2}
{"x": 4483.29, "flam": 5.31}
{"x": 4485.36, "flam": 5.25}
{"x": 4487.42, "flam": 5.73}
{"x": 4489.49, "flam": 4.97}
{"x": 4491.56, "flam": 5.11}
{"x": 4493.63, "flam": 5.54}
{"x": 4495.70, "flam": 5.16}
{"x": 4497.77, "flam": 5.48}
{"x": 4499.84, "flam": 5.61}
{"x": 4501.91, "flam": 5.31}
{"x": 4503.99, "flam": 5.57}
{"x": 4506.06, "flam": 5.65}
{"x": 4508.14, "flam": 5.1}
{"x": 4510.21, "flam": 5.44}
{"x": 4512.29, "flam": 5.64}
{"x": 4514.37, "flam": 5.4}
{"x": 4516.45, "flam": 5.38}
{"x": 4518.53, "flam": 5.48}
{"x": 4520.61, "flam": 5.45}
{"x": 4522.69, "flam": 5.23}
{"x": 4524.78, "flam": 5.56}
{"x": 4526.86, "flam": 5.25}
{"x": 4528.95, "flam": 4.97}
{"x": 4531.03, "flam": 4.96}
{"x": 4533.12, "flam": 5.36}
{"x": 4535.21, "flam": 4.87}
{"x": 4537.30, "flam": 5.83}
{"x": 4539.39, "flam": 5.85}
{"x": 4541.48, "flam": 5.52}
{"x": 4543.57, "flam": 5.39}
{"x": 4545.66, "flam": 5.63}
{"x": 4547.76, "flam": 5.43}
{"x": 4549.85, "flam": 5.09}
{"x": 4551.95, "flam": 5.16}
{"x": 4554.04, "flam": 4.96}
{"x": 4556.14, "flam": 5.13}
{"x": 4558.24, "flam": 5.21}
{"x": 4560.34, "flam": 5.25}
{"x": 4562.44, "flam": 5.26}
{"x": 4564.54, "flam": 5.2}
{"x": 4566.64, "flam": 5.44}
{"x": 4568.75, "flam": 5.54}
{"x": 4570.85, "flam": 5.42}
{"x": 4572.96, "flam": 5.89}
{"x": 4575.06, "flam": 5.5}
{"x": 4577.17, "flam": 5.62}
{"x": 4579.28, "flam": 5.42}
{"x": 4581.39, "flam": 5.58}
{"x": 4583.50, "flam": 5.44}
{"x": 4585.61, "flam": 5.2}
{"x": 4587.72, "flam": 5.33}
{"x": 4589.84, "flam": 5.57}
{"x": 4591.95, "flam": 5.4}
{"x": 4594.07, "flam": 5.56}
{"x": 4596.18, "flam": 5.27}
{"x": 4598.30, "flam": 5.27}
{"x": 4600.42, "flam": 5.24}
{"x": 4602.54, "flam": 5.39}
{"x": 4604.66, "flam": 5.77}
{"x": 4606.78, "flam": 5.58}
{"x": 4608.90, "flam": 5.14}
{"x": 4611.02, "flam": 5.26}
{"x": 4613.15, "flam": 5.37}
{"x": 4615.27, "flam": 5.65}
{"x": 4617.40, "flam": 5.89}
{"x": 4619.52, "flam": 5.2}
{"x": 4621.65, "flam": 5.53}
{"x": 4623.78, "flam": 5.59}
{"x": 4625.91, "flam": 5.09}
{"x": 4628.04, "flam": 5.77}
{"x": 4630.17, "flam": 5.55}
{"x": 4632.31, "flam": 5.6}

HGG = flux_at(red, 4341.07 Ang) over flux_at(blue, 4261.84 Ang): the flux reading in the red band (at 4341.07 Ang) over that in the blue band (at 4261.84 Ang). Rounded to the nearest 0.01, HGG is 0.75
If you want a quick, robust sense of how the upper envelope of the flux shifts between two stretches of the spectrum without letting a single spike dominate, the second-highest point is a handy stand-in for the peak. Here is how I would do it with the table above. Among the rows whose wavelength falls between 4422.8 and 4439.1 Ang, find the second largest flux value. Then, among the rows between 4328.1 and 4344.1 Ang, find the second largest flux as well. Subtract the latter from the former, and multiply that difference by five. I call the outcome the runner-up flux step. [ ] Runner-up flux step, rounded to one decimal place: 0.6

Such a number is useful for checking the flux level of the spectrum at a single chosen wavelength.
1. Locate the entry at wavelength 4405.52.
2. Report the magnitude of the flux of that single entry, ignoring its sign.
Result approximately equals 4.94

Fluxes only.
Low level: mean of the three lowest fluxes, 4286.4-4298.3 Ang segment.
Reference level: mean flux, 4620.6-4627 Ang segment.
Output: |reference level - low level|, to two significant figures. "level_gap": 1.3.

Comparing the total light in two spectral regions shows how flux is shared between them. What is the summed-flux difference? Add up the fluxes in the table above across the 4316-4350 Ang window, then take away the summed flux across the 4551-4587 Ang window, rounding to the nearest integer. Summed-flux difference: -11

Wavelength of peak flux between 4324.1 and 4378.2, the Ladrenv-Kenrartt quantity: 4365.13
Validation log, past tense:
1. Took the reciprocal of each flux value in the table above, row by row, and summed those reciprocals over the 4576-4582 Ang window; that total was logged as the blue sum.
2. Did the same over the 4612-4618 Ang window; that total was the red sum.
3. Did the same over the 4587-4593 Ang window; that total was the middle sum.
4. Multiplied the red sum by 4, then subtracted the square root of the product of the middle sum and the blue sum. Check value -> 1.58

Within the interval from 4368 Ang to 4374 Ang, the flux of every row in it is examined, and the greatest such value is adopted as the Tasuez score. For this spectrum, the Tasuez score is 5.39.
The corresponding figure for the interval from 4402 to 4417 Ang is 5.65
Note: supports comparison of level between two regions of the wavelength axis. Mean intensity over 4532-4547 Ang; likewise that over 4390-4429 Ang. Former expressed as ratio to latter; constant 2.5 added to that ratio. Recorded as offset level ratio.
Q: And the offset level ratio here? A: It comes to 3.59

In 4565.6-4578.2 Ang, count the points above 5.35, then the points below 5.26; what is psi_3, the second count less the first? -6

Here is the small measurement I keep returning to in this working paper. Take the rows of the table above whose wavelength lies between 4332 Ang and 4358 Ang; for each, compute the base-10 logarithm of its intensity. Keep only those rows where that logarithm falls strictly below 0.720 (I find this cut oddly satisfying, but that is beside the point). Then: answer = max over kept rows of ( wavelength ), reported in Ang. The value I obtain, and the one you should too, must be 4355.09 Ang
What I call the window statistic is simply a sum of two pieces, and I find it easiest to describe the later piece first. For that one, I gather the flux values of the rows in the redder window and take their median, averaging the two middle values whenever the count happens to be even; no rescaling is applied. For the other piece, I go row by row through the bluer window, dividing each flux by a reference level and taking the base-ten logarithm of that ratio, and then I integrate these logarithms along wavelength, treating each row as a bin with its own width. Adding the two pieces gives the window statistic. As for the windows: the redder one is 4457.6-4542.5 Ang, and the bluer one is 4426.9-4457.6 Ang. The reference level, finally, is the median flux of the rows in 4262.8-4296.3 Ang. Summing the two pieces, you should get 6.5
